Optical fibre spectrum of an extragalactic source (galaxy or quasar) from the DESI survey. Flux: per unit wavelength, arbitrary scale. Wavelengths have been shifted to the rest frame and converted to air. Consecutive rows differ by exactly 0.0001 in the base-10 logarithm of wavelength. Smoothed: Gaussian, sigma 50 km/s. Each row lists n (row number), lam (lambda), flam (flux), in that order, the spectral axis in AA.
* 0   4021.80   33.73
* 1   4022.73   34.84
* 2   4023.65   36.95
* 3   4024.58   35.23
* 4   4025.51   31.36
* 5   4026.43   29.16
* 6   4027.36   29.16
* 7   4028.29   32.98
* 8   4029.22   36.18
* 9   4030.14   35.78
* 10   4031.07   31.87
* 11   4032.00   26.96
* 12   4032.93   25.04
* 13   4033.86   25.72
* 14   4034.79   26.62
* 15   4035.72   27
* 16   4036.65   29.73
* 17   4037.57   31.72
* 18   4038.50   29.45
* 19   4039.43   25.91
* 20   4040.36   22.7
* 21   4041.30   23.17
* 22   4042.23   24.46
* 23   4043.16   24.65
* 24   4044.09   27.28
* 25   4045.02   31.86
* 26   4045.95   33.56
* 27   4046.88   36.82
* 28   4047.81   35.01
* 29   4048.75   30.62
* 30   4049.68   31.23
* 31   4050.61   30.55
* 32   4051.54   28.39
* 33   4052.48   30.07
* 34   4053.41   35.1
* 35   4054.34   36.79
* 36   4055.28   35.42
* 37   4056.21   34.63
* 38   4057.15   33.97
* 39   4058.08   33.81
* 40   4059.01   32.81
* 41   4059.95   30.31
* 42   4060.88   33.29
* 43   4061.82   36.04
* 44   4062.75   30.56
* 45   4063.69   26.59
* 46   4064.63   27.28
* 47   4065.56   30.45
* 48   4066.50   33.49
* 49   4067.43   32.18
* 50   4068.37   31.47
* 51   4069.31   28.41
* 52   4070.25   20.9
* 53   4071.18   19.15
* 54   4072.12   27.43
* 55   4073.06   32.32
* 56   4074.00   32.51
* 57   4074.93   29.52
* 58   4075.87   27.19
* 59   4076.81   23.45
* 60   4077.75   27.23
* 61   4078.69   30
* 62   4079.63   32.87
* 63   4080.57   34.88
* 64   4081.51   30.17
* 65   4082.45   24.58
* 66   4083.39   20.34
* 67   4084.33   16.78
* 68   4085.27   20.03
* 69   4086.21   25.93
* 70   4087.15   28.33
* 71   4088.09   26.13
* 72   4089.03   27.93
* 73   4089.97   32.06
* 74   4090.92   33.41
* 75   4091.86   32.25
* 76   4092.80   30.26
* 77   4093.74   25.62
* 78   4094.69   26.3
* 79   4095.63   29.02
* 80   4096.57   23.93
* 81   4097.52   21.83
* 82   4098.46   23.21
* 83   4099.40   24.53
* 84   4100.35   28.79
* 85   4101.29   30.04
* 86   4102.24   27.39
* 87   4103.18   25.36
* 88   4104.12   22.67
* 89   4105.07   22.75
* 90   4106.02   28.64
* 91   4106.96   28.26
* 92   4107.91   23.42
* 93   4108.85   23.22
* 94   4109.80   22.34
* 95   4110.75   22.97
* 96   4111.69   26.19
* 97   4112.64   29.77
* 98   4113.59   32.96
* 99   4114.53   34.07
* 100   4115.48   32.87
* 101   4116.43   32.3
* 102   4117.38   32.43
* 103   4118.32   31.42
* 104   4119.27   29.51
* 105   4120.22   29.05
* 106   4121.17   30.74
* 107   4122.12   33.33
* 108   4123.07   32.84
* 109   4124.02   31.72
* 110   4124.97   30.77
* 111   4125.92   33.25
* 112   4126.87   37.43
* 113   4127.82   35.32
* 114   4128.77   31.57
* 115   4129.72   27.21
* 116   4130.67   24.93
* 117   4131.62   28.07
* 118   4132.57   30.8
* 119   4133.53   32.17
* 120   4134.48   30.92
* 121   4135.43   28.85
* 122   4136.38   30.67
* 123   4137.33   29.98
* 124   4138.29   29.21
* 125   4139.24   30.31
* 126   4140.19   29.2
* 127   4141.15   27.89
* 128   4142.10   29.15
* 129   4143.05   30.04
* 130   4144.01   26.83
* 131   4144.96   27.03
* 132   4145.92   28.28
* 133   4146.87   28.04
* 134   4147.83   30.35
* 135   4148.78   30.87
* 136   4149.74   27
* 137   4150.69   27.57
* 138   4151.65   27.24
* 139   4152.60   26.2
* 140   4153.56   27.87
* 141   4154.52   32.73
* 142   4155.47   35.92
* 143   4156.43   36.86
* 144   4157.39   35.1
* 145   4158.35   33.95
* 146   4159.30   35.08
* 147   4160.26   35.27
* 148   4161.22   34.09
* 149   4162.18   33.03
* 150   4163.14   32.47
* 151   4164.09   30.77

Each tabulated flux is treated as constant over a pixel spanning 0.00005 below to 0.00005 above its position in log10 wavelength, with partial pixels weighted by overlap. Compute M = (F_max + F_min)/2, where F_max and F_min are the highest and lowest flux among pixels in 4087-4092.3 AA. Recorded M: 29.8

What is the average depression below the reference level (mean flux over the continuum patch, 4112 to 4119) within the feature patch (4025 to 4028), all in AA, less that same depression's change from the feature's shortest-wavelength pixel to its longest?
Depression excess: 0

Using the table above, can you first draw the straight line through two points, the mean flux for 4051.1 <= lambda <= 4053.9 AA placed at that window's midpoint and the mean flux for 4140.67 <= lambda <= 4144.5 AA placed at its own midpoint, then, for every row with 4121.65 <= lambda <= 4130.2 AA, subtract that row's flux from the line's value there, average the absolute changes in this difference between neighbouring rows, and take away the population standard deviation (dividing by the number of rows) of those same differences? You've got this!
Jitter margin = -0.28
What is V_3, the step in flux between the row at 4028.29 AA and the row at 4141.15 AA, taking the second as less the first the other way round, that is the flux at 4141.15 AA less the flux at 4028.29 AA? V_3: -5.1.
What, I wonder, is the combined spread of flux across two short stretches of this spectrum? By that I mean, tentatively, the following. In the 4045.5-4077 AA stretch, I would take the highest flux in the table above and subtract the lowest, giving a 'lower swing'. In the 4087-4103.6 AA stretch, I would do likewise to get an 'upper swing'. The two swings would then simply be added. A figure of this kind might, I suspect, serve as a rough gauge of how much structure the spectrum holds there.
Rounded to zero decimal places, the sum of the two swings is 29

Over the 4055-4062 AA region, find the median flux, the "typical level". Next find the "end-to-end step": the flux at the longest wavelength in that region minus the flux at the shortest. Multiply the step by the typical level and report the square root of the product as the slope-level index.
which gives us 5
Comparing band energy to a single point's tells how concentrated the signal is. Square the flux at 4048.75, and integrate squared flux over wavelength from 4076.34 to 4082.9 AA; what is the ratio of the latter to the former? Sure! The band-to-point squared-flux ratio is 6.0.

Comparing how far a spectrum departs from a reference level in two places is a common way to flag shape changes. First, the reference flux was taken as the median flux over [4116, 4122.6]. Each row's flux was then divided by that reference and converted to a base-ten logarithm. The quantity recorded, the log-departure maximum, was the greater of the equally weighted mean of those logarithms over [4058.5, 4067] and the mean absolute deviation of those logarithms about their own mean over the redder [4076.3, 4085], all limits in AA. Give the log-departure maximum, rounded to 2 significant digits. 0.082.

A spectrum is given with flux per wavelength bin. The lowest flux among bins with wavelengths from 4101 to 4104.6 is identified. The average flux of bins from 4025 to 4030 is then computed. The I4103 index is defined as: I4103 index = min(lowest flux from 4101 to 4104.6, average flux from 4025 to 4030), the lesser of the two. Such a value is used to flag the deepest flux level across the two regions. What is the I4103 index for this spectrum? 22.7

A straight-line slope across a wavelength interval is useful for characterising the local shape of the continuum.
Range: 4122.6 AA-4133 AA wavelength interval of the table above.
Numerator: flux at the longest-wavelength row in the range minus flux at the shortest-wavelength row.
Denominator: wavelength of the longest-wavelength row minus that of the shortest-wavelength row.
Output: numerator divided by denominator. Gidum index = -0.2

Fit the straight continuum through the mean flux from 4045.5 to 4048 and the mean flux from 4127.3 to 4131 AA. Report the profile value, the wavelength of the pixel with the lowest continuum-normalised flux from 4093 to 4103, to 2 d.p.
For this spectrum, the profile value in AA 4097.52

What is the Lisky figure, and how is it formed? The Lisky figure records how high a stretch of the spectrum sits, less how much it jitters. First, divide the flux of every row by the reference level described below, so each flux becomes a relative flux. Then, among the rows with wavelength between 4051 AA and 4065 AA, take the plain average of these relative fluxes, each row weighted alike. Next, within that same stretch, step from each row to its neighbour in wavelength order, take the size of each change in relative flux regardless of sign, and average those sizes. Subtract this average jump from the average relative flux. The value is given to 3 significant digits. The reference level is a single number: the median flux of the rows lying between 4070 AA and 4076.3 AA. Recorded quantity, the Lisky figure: 1.10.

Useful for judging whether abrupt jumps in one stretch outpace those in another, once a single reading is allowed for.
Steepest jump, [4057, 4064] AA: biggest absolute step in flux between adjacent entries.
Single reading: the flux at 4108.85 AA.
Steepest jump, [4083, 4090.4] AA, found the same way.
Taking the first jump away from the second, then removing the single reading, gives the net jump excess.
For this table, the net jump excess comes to -23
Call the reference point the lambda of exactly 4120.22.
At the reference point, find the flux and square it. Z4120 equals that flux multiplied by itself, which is 844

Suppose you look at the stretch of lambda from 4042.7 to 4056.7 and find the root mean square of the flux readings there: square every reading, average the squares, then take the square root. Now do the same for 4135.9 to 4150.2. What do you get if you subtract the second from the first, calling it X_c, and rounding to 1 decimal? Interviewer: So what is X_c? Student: 3.3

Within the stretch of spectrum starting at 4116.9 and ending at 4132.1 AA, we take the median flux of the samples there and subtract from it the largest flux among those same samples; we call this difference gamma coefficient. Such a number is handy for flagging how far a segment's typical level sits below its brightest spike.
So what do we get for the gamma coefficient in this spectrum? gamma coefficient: -5.9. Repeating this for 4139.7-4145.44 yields -1.5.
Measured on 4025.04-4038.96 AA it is -6.7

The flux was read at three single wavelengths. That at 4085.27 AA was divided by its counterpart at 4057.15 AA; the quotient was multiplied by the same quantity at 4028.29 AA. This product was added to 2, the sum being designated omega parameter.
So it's 21.4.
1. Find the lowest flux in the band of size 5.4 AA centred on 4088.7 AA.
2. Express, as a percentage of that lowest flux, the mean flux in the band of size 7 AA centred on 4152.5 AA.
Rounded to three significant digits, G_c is 113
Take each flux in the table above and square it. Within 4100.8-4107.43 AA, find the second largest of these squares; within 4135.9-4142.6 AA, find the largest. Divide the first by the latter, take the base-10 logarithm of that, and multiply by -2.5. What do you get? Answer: 0.15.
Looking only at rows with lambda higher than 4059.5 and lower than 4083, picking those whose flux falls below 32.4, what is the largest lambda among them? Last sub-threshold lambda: 4082.45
